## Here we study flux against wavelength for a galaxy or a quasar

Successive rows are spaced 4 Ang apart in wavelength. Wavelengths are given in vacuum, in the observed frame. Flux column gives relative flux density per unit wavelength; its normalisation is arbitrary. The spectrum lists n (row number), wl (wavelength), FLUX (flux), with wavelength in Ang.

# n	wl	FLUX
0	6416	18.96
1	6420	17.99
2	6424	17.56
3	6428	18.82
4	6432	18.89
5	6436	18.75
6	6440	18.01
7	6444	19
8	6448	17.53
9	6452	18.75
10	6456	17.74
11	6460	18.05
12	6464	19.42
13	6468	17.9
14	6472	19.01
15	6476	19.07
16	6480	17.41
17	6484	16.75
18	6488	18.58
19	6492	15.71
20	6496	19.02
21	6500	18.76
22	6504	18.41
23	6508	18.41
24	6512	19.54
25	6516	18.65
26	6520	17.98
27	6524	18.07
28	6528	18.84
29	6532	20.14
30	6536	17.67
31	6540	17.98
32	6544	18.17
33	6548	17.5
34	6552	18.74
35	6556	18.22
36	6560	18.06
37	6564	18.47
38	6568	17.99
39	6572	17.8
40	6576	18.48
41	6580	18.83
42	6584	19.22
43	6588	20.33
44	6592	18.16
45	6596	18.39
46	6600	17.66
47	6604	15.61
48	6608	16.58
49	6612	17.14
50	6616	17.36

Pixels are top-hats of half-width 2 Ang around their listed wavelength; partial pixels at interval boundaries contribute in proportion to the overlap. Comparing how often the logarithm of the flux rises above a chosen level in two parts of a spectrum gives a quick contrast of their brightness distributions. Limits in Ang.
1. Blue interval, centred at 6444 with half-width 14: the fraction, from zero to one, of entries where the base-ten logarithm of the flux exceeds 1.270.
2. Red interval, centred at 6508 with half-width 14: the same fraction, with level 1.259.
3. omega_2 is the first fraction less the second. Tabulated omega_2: -0.3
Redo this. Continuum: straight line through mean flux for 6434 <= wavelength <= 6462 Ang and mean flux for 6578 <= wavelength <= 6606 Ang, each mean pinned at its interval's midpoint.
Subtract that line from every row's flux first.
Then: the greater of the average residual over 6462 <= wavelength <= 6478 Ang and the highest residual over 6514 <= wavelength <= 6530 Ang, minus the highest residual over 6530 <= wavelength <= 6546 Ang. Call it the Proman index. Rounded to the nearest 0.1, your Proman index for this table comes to -1.3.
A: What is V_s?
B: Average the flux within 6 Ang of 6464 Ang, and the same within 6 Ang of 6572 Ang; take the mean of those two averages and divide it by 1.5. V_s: 12.2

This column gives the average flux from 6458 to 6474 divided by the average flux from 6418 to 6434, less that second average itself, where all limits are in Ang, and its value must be -17.30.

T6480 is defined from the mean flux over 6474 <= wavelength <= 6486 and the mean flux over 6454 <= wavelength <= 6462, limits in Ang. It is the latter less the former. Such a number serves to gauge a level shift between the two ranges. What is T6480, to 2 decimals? 0.15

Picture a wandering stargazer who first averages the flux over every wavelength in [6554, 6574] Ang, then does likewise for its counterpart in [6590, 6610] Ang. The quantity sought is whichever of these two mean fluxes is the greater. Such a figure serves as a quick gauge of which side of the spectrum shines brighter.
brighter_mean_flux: 18.1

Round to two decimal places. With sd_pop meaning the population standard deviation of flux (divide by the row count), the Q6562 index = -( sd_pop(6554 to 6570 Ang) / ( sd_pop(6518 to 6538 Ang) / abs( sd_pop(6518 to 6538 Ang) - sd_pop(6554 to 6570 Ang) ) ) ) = -0.15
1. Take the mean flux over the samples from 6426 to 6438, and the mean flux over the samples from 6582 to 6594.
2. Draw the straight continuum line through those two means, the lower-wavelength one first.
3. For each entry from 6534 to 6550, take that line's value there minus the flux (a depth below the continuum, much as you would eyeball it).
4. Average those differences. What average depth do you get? 1.3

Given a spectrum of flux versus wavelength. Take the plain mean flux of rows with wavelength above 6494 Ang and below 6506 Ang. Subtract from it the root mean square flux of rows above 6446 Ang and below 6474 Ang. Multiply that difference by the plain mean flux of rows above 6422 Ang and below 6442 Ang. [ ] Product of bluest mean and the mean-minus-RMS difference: 6.9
